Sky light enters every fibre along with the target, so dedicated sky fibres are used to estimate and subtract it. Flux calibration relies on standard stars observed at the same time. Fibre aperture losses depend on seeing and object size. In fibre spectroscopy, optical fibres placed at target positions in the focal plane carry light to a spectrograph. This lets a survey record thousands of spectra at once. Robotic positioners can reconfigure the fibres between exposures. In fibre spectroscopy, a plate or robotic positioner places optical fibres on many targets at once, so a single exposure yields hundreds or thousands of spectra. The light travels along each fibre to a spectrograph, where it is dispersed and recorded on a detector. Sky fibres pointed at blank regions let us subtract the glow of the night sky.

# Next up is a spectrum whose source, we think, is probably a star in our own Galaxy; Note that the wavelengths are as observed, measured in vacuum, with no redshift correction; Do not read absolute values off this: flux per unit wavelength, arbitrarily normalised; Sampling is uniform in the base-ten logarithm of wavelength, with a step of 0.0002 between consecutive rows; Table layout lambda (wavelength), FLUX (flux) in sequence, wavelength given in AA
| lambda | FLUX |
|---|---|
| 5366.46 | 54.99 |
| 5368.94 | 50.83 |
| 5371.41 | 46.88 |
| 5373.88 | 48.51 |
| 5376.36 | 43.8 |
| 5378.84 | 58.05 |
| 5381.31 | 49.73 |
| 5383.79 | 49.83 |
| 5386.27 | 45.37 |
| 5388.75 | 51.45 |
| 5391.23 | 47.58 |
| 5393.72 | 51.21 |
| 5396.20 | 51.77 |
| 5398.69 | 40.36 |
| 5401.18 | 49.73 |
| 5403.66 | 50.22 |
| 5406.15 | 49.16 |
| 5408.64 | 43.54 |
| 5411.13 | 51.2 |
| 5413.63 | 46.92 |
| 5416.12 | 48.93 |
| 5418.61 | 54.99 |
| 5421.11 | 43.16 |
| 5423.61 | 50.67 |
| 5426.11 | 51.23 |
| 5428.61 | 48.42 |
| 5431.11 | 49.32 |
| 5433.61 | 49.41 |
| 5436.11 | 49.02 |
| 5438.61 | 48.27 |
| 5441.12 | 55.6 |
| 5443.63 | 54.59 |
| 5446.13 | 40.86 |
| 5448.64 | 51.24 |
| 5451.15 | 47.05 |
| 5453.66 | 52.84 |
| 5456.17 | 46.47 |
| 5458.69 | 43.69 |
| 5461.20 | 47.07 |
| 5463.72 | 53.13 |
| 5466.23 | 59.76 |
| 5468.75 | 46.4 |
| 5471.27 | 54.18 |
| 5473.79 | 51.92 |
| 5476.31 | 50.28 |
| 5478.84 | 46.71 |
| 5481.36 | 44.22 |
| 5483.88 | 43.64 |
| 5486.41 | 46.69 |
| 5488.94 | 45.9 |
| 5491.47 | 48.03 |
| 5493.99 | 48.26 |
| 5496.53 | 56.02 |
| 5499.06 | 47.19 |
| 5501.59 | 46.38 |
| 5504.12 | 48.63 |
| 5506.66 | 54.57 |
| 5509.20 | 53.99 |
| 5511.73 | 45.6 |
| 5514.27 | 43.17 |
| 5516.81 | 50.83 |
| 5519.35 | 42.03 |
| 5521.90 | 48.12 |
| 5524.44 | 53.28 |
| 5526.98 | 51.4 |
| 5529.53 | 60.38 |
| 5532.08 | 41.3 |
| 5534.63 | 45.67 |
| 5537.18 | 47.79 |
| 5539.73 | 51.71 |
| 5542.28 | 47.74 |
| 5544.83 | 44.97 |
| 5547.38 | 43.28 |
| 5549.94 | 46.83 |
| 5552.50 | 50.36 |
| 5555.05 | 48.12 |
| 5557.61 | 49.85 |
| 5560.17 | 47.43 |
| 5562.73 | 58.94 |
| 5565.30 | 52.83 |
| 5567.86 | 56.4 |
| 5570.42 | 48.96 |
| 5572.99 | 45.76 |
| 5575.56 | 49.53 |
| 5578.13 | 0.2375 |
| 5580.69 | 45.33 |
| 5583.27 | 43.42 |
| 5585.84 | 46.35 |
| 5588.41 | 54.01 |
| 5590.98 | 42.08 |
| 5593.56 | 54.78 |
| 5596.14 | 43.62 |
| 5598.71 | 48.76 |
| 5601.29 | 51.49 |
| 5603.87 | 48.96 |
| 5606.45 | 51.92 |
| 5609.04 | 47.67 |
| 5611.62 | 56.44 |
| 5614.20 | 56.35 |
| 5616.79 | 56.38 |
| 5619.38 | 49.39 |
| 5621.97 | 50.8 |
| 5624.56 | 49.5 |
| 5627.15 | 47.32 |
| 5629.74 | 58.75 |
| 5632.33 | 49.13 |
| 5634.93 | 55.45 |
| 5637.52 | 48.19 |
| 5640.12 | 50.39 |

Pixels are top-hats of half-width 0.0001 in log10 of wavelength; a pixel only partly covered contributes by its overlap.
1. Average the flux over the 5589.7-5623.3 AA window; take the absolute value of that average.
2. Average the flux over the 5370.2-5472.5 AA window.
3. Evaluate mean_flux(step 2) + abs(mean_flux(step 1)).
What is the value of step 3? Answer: 100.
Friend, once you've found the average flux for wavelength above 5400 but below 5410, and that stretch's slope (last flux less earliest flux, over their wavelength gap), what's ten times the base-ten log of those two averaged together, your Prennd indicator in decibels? 13.7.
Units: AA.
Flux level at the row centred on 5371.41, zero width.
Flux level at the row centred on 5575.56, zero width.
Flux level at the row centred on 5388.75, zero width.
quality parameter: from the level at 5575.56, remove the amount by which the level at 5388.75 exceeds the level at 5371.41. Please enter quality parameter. 45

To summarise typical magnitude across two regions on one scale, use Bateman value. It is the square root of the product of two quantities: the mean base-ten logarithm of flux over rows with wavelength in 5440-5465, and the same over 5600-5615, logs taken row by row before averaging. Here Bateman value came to 1.70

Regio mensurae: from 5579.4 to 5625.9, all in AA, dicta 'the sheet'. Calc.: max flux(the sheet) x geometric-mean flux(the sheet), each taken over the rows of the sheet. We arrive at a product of 2802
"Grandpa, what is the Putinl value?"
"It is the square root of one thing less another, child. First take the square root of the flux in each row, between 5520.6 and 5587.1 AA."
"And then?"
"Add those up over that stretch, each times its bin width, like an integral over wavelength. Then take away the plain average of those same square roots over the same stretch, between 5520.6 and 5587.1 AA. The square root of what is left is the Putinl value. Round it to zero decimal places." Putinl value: 21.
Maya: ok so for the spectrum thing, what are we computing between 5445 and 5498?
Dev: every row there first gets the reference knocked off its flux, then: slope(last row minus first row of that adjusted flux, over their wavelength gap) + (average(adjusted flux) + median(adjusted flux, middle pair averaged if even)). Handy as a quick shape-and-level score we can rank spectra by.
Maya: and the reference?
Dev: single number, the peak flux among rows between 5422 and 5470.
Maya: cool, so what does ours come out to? -23.4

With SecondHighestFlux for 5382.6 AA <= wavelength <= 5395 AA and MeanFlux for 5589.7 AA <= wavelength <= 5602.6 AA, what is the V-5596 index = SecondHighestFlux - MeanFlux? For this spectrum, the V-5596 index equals 3.1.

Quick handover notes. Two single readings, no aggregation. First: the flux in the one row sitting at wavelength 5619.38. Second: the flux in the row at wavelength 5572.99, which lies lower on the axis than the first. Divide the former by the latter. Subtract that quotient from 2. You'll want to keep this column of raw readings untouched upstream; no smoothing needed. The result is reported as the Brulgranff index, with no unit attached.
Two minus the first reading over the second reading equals 0.92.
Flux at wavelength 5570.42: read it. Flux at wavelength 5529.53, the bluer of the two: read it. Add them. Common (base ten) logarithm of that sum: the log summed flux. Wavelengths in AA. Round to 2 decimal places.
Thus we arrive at 2.04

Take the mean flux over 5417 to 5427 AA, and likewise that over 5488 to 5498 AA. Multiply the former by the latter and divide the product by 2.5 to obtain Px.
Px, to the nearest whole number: 991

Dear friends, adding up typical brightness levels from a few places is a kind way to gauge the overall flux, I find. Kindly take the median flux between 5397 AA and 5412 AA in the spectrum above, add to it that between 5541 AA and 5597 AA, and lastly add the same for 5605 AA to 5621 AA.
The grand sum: 151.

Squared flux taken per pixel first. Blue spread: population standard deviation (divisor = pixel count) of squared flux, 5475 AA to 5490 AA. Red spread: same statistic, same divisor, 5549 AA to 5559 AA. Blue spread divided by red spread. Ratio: 1.5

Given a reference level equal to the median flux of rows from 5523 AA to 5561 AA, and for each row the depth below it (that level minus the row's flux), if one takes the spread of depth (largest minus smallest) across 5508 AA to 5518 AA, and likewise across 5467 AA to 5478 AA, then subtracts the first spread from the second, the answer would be -3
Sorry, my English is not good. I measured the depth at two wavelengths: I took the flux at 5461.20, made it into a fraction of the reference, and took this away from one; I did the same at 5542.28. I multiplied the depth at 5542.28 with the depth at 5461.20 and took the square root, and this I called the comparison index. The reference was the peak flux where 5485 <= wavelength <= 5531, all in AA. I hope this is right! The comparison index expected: 0.21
